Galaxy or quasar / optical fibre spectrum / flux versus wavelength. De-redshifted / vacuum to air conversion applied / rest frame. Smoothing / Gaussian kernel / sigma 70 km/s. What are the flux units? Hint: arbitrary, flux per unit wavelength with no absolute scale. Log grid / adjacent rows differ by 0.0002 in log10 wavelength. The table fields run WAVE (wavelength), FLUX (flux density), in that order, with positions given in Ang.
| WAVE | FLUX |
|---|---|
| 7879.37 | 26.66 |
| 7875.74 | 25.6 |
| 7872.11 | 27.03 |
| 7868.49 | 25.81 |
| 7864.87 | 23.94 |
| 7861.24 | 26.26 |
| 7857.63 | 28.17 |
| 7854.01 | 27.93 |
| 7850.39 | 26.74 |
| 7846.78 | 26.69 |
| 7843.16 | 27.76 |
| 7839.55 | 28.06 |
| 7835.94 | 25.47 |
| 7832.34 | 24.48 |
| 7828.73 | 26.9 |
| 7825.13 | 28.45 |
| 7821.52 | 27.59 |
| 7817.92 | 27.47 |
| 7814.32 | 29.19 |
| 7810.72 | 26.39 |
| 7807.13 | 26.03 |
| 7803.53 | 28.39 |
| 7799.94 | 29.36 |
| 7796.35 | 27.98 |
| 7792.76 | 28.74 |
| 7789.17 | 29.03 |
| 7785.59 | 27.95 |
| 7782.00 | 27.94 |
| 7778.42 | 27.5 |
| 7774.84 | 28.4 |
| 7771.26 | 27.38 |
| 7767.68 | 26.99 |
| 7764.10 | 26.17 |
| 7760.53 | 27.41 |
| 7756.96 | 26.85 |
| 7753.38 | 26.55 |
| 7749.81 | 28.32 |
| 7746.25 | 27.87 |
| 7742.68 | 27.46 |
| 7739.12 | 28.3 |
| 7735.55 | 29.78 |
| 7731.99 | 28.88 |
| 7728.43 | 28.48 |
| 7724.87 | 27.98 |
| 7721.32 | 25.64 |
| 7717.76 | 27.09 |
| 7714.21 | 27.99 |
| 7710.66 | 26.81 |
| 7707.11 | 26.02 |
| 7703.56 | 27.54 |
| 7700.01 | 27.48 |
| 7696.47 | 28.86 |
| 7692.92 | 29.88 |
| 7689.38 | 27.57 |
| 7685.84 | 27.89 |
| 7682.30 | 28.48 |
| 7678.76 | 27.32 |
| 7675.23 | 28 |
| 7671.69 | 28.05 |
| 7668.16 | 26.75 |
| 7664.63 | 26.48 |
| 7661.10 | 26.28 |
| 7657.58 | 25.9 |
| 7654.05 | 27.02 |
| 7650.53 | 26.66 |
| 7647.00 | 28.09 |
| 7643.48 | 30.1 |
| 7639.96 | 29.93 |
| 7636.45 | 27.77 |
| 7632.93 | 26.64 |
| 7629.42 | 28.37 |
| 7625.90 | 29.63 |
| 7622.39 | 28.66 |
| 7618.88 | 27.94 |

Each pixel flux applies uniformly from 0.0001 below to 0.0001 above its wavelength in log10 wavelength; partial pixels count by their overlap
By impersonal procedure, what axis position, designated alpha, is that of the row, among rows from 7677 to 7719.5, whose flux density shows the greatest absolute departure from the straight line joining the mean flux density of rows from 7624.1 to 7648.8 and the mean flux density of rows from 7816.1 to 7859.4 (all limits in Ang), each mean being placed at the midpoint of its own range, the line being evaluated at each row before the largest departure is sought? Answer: 7707.11 Ang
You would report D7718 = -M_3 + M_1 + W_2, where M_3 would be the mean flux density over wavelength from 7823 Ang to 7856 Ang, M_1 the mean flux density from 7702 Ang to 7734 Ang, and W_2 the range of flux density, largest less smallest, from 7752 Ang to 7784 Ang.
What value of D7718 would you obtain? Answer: 2.7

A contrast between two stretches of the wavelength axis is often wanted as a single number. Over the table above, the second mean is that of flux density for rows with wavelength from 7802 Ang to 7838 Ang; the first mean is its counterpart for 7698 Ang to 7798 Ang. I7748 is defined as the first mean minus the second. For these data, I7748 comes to 0.6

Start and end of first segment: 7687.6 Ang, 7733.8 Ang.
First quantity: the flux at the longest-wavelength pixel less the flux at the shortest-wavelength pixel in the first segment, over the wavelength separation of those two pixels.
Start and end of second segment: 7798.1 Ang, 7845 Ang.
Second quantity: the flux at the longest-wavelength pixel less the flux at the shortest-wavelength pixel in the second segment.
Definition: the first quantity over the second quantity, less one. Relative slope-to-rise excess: -1.02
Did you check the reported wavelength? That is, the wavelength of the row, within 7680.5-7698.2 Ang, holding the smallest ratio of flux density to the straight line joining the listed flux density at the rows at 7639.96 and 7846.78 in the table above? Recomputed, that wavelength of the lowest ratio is 7689.38 Ang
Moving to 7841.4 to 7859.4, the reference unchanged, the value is 7846.78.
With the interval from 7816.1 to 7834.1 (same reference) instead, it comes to 7832.34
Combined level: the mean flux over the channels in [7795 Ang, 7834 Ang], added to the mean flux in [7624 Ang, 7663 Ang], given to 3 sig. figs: 55.3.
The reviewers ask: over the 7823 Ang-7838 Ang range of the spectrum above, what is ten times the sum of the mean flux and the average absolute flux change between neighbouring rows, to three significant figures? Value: 280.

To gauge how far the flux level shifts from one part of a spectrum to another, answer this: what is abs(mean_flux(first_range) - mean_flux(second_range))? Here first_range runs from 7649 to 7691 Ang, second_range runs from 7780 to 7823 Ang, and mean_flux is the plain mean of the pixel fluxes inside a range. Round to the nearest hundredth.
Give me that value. 0.80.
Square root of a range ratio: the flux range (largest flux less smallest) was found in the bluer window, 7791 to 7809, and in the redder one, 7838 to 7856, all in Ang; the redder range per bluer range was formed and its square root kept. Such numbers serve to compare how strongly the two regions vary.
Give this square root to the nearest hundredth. 0.64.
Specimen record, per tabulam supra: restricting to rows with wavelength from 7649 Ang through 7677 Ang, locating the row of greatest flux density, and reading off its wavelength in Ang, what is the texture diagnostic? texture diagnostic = 7671.69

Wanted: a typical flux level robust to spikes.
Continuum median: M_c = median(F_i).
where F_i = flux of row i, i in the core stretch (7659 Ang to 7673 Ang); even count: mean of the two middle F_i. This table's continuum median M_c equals 26.6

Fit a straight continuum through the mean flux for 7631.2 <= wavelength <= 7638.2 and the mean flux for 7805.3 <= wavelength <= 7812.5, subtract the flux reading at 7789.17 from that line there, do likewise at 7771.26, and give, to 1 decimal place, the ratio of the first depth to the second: 2.8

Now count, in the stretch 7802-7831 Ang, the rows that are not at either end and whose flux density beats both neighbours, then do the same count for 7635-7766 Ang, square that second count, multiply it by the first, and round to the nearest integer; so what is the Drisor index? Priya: 200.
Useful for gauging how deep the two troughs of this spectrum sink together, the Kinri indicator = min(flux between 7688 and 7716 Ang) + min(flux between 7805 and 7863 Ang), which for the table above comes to 50.5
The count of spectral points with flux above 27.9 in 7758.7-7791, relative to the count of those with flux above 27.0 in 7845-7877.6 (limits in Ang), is 1.3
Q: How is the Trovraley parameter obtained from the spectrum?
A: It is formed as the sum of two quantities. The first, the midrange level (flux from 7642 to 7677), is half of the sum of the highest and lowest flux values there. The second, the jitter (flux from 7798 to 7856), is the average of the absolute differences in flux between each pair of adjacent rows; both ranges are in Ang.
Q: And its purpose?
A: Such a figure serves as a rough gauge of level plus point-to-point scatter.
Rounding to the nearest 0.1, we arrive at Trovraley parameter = 29.3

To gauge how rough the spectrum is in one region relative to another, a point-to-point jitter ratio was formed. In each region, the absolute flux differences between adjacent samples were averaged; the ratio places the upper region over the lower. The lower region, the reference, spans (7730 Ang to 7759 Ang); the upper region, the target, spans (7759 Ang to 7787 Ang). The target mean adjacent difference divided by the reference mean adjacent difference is 0.78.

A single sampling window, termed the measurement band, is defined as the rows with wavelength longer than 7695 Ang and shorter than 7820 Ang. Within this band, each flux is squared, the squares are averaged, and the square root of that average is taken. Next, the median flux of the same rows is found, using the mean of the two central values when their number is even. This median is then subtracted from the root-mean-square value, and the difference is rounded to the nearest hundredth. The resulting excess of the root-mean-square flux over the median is -0.13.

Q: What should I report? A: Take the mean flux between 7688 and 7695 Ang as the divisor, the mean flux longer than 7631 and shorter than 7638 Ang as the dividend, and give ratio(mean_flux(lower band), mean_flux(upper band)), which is 0.95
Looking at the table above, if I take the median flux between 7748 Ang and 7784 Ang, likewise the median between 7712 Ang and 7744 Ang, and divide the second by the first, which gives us 1.022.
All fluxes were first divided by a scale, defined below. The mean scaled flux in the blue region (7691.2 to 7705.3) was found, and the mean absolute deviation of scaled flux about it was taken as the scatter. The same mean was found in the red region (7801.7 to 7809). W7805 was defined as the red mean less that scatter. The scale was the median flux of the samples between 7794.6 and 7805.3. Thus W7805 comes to 0.926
